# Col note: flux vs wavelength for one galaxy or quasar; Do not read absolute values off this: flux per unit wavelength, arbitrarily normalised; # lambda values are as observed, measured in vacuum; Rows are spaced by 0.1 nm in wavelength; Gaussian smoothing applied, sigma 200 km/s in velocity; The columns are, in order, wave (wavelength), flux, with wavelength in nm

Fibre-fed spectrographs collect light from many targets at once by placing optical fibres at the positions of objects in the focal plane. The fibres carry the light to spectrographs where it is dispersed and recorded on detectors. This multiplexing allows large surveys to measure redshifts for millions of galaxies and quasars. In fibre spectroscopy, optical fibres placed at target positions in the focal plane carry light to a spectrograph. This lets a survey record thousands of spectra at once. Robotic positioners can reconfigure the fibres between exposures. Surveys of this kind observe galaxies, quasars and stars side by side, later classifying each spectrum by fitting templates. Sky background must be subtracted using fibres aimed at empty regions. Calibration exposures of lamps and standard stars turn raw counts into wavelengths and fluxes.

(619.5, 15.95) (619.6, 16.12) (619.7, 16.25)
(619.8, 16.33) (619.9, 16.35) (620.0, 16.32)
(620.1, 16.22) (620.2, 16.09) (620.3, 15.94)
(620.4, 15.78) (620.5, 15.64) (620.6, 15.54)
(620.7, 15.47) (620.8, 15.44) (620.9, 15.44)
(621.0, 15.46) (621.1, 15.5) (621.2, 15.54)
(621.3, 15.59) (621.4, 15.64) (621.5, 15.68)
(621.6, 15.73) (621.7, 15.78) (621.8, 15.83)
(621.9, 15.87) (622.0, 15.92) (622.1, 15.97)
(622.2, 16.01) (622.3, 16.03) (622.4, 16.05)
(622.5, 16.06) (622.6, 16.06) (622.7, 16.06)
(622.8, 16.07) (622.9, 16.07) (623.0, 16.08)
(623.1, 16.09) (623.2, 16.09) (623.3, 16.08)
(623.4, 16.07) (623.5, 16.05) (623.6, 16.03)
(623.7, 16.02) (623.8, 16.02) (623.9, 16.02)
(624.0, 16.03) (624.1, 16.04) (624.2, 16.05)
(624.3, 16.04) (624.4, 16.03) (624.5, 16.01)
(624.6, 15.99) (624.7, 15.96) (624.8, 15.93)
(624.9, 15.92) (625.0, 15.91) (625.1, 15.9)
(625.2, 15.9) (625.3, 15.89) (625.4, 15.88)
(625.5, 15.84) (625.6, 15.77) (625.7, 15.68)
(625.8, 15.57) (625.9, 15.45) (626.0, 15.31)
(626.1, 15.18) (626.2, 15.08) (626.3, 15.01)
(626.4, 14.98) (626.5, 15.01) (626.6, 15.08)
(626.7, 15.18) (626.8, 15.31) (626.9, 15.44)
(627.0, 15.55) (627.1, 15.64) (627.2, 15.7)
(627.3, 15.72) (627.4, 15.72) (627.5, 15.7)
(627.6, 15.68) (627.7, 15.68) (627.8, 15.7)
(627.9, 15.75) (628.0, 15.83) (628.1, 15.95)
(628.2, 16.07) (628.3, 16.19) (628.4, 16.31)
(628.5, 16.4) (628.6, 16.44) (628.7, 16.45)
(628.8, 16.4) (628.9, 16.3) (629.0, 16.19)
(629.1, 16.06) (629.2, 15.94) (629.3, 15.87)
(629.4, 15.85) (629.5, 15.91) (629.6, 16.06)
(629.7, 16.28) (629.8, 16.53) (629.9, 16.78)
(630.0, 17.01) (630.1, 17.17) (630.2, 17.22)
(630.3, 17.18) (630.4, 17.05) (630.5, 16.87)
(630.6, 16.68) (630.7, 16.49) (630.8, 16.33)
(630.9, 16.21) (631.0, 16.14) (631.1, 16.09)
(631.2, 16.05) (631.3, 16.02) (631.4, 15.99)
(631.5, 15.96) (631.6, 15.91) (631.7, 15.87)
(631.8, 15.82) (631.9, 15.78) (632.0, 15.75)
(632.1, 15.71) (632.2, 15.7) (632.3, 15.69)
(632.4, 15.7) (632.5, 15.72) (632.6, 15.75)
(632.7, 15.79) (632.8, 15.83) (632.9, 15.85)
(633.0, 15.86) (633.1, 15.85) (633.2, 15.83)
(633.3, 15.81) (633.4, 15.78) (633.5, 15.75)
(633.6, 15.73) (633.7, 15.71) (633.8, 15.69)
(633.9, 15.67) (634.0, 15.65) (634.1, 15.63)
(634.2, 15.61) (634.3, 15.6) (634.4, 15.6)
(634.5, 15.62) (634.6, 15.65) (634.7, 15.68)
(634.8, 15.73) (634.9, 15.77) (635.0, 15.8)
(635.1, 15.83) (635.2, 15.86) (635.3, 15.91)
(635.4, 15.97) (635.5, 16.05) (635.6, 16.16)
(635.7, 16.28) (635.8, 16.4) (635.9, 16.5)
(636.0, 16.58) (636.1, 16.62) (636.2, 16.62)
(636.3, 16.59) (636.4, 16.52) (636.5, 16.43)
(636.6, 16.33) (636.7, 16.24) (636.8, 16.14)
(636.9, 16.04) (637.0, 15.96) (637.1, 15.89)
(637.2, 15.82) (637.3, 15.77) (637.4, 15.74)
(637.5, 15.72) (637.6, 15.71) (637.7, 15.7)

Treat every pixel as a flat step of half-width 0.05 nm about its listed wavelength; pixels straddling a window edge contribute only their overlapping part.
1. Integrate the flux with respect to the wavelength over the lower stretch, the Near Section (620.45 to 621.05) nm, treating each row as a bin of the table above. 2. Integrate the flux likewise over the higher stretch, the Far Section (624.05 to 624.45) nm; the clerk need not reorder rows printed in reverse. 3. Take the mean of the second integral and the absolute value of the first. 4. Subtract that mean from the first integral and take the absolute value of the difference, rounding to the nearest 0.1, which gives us 1.4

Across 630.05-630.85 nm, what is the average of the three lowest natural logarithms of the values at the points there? 2.80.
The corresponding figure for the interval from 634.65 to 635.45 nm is 2.76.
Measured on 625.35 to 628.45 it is 2.71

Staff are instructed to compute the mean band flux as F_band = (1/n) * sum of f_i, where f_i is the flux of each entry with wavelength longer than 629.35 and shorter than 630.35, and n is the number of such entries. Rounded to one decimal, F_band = 16.6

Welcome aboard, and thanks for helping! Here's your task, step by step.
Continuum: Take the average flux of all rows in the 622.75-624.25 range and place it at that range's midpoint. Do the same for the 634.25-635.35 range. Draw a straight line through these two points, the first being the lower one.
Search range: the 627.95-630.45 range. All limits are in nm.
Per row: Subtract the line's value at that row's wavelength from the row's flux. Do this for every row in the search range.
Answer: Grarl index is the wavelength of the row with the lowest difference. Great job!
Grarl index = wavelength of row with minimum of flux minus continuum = 628.0 nm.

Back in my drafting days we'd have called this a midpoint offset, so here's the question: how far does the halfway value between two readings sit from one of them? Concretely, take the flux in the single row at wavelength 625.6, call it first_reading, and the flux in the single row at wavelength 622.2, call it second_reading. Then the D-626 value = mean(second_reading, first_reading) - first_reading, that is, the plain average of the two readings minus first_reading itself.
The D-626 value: 0.12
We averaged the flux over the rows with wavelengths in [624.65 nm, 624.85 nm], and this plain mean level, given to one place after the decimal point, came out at 15.9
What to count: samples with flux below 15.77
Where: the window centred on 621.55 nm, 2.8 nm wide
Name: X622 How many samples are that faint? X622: 12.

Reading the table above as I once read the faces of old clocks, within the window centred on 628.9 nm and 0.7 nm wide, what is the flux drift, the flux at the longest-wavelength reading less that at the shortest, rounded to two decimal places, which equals -0.50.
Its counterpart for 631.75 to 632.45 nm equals -0.12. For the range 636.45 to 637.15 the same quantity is -0.54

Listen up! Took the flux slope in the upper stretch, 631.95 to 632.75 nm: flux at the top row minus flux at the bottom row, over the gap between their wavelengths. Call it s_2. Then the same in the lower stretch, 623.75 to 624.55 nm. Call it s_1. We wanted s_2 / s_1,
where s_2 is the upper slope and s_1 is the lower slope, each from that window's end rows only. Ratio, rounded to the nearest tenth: -4.0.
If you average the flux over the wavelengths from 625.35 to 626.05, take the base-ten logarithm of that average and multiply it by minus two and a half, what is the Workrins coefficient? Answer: -2.99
